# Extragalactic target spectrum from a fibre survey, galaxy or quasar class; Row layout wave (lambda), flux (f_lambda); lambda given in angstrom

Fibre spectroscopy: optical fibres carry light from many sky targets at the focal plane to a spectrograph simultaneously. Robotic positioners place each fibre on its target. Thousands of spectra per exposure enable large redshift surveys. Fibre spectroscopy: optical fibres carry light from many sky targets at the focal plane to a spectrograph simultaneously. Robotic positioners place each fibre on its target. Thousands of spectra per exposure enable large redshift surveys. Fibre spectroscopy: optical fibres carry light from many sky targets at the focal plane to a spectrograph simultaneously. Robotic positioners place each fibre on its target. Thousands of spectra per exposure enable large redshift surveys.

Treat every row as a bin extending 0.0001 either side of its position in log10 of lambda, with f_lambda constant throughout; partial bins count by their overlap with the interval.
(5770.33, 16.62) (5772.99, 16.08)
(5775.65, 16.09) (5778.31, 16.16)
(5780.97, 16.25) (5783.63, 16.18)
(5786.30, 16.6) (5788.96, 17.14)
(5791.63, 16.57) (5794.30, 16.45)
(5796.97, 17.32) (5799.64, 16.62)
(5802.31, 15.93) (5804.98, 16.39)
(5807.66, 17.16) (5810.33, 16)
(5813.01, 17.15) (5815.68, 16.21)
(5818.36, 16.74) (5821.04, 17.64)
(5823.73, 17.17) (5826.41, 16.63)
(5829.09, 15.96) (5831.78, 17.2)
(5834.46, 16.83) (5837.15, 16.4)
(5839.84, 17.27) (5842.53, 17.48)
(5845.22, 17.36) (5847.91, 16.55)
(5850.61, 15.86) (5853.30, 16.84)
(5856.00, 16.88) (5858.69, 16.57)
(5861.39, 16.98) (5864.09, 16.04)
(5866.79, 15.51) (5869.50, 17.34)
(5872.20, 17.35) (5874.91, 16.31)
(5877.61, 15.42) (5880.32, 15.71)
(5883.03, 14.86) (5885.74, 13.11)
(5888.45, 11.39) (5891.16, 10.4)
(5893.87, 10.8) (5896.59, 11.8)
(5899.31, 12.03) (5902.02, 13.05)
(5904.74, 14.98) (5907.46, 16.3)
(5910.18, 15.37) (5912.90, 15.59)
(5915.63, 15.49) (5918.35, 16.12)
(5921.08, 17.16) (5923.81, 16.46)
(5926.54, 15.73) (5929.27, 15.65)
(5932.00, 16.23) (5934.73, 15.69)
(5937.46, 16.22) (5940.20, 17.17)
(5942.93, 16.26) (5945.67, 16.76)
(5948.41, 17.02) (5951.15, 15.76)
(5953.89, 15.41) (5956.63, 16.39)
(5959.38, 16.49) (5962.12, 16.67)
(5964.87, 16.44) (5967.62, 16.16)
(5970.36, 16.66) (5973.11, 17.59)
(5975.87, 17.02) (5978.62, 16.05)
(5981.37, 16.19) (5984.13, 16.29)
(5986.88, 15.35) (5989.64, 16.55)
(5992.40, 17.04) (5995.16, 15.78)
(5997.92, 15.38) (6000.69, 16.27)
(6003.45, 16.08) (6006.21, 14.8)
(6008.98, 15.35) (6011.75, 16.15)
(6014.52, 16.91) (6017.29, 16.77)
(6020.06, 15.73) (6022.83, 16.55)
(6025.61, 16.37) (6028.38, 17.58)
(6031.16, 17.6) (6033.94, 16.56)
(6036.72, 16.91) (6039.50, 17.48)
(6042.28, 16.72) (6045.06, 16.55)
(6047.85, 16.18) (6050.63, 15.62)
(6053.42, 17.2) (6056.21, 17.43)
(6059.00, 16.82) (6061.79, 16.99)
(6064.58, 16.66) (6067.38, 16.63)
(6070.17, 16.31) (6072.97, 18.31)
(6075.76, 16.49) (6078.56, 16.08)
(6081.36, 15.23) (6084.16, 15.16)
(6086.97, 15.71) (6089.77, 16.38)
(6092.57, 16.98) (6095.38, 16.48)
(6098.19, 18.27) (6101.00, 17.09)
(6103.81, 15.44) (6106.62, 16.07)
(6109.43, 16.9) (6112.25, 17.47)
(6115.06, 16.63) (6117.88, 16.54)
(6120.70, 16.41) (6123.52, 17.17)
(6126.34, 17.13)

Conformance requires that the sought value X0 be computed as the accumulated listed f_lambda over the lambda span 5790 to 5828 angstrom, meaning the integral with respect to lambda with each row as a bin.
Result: 635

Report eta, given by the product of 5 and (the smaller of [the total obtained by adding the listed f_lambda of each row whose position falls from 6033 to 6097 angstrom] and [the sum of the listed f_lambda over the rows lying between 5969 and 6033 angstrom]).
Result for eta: 1880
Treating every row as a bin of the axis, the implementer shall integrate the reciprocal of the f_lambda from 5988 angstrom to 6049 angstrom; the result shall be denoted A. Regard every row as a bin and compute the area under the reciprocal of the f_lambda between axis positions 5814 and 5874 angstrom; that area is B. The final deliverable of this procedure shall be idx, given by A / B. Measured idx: 1.04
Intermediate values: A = 3.7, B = 3.58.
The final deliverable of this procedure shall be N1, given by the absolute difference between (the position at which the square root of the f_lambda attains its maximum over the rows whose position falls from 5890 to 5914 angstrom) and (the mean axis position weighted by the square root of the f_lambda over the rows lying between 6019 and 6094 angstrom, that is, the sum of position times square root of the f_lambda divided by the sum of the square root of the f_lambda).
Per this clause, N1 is 148.7 angstrom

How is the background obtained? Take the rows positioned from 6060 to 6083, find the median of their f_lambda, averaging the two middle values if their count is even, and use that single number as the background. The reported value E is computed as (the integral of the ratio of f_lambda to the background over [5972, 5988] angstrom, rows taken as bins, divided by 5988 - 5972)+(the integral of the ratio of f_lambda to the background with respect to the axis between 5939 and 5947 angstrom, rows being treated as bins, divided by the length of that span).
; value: 2.001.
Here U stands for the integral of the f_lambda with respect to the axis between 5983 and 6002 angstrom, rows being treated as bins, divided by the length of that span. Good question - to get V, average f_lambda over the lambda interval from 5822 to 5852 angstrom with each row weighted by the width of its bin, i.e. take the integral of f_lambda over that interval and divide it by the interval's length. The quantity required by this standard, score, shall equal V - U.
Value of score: 0.7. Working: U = 16.1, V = 16.8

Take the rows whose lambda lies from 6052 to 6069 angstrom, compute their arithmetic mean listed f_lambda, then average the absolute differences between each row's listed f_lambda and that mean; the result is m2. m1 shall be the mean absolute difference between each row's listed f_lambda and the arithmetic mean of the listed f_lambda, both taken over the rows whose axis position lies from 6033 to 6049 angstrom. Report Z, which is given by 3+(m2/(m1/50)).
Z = 44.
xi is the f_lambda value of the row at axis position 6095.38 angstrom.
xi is 16.48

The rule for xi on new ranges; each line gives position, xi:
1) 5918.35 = 16.12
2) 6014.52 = 16.91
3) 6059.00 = 16.82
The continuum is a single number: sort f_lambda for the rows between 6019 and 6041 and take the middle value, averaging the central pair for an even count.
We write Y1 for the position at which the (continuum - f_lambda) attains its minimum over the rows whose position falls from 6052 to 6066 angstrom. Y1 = 6056.21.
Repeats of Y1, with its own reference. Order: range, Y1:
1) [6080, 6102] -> 6098.19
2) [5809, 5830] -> 5821.04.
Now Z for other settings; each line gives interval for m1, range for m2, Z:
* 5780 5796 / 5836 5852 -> 118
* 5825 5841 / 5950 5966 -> 56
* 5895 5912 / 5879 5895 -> 60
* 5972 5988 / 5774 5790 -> 29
